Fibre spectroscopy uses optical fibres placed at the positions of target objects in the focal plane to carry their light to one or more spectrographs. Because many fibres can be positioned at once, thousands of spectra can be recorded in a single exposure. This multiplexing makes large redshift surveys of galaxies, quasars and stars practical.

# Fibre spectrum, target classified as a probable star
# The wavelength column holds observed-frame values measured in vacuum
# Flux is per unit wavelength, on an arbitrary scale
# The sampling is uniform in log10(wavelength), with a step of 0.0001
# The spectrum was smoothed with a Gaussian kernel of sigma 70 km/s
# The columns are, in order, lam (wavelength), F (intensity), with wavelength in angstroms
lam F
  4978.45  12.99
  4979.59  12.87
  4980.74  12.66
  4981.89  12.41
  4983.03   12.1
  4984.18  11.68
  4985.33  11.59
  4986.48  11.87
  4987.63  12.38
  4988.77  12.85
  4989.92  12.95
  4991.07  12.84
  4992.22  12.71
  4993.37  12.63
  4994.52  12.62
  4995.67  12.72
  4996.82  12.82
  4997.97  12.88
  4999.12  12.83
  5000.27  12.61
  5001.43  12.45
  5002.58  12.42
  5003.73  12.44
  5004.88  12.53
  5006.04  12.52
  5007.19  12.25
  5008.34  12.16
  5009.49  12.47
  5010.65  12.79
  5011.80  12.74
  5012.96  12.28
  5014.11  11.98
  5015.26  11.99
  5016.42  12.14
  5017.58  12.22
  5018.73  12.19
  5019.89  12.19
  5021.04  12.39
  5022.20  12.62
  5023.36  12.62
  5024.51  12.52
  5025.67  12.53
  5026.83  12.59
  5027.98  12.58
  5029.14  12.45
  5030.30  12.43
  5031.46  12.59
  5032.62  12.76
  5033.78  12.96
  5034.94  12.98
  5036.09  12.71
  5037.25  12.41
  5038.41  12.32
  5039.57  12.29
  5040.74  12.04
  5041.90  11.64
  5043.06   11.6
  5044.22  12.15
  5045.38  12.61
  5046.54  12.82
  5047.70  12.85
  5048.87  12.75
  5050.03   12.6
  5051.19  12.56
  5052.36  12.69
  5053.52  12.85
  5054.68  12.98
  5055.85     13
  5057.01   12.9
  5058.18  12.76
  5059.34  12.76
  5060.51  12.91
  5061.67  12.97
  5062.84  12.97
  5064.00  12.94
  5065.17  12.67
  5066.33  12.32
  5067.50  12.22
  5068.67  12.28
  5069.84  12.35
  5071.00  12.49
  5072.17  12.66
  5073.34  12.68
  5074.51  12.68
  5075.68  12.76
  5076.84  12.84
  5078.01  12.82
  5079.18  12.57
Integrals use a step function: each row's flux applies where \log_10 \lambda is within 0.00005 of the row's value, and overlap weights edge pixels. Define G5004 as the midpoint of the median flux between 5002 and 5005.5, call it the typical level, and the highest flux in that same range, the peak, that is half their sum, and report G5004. 12.5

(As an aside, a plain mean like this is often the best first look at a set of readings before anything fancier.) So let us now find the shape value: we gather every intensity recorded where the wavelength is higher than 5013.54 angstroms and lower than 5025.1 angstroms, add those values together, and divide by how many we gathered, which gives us 12.3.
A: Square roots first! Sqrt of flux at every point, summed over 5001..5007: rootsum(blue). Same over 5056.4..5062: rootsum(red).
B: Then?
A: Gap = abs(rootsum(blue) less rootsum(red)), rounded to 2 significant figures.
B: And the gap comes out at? 0.27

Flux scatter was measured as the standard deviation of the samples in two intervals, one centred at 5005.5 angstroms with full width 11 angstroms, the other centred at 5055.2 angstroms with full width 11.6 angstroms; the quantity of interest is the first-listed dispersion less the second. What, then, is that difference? 0.02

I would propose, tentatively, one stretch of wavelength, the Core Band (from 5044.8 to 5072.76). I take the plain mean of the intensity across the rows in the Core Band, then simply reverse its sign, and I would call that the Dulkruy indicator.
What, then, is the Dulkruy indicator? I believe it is -12.7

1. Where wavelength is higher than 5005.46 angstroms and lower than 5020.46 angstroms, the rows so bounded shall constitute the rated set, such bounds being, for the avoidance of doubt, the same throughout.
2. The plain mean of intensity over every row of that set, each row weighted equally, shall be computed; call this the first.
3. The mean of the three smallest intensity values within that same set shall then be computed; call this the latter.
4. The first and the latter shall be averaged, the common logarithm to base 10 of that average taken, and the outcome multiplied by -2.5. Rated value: -2.71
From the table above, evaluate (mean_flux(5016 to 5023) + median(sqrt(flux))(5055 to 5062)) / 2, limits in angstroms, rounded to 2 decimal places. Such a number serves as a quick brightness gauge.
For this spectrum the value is 7.94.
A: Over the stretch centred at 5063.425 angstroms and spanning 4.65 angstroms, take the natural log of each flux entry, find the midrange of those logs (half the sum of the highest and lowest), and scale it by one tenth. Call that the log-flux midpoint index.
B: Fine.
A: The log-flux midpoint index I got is 0.2551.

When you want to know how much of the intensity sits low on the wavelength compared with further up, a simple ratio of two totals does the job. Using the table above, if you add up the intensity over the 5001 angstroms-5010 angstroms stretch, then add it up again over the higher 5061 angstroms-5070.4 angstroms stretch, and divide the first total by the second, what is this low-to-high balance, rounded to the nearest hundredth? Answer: 0.99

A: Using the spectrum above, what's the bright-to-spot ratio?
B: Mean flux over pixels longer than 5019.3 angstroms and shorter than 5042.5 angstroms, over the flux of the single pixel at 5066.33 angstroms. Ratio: 1.01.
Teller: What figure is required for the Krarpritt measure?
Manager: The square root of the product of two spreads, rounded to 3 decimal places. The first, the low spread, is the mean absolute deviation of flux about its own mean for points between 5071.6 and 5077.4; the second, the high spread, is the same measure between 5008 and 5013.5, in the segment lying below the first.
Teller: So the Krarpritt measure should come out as 0.116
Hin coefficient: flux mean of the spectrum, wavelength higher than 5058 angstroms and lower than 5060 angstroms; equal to 12.8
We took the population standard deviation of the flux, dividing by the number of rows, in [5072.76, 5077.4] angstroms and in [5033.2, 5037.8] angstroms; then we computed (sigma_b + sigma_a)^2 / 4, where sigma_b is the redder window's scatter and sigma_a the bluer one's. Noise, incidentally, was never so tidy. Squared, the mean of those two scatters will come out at 0.0221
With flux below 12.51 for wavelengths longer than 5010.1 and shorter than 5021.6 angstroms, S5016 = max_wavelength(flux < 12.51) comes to 5021.04 angstroms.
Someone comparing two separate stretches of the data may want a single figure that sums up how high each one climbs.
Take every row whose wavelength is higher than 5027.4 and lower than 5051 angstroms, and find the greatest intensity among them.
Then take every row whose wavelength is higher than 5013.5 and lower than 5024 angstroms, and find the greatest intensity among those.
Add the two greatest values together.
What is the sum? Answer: 25.6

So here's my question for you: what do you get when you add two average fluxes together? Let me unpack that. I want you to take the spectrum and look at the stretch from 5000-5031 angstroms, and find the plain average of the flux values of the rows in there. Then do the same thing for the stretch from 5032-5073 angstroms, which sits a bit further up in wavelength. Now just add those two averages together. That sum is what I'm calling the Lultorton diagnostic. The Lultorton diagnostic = 25.0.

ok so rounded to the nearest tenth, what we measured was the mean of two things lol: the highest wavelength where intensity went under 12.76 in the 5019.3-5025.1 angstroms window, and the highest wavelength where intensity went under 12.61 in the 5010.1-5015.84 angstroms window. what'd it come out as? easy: 5019.9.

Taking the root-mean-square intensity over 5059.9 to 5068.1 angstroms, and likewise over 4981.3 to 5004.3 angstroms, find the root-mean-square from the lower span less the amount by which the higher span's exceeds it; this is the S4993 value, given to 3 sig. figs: 12.3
